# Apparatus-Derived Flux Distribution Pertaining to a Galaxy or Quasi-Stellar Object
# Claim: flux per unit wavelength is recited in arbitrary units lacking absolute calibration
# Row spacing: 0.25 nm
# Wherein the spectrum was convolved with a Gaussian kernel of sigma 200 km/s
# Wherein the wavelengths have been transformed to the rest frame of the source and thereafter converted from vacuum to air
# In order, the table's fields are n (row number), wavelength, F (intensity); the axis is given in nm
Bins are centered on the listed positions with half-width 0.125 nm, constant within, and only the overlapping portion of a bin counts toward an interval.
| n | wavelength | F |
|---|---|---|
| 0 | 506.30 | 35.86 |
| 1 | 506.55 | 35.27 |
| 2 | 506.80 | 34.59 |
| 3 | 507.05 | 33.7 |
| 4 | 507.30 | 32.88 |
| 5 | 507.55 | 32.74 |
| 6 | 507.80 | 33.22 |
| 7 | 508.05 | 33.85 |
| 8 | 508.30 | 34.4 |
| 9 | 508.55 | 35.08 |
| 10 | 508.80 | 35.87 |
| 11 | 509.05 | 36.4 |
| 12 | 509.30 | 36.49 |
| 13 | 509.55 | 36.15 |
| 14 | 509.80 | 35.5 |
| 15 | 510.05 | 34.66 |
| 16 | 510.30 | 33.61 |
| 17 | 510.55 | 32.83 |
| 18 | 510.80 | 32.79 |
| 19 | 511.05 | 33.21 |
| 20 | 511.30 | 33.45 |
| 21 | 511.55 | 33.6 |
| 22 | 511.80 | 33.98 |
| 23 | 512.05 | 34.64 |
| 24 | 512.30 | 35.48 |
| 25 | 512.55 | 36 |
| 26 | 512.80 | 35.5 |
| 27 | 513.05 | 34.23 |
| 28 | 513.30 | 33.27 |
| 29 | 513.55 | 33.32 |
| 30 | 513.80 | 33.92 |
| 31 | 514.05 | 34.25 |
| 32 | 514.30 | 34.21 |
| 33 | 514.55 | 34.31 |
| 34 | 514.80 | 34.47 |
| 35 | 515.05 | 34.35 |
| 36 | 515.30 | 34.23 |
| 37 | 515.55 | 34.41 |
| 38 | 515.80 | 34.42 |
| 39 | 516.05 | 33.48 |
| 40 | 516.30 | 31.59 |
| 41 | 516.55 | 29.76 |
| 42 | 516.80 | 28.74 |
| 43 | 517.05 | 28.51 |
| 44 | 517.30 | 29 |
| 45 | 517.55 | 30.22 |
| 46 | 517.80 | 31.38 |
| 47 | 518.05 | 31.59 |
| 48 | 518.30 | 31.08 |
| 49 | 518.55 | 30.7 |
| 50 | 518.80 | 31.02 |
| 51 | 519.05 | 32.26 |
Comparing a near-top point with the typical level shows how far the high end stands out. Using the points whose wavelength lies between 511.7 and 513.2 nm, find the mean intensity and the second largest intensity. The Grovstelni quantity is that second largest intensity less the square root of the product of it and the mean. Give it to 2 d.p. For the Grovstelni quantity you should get 0.27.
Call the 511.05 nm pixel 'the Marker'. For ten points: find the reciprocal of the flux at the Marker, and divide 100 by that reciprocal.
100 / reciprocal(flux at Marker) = 3321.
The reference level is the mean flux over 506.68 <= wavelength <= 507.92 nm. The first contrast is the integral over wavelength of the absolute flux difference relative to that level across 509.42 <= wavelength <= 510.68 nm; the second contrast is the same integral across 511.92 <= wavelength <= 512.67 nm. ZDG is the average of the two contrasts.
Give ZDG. 1.6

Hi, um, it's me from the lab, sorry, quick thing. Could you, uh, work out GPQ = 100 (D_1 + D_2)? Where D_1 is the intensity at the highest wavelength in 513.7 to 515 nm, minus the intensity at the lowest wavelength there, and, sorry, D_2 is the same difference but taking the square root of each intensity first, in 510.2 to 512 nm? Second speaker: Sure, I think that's 58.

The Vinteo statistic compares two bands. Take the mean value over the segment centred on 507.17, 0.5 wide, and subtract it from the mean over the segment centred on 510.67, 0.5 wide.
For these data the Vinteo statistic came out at -0.5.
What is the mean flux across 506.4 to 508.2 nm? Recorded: 33.8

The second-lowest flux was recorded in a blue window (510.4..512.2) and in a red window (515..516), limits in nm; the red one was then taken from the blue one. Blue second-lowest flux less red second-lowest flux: -2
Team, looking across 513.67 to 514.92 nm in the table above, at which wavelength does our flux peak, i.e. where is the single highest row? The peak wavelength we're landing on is 514.80 nm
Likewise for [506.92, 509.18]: 509.05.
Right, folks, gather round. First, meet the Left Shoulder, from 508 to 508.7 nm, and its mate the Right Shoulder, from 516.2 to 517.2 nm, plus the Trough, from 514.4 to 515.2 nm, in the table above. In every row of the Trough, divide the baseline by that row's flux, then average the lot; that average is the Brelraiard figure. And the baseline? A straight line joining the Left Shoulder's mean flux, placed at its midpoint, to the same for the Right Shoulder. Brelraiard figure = 0.89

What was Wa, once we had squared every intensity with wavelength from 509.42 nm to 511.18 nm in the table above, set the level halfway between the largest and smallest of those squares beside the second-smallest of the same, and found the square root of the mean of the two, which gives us 33.7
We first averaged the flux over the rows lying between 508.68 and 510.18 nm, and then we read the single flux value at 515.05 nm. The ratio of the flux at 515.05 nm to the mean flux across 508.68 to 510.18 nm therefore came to 0.96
